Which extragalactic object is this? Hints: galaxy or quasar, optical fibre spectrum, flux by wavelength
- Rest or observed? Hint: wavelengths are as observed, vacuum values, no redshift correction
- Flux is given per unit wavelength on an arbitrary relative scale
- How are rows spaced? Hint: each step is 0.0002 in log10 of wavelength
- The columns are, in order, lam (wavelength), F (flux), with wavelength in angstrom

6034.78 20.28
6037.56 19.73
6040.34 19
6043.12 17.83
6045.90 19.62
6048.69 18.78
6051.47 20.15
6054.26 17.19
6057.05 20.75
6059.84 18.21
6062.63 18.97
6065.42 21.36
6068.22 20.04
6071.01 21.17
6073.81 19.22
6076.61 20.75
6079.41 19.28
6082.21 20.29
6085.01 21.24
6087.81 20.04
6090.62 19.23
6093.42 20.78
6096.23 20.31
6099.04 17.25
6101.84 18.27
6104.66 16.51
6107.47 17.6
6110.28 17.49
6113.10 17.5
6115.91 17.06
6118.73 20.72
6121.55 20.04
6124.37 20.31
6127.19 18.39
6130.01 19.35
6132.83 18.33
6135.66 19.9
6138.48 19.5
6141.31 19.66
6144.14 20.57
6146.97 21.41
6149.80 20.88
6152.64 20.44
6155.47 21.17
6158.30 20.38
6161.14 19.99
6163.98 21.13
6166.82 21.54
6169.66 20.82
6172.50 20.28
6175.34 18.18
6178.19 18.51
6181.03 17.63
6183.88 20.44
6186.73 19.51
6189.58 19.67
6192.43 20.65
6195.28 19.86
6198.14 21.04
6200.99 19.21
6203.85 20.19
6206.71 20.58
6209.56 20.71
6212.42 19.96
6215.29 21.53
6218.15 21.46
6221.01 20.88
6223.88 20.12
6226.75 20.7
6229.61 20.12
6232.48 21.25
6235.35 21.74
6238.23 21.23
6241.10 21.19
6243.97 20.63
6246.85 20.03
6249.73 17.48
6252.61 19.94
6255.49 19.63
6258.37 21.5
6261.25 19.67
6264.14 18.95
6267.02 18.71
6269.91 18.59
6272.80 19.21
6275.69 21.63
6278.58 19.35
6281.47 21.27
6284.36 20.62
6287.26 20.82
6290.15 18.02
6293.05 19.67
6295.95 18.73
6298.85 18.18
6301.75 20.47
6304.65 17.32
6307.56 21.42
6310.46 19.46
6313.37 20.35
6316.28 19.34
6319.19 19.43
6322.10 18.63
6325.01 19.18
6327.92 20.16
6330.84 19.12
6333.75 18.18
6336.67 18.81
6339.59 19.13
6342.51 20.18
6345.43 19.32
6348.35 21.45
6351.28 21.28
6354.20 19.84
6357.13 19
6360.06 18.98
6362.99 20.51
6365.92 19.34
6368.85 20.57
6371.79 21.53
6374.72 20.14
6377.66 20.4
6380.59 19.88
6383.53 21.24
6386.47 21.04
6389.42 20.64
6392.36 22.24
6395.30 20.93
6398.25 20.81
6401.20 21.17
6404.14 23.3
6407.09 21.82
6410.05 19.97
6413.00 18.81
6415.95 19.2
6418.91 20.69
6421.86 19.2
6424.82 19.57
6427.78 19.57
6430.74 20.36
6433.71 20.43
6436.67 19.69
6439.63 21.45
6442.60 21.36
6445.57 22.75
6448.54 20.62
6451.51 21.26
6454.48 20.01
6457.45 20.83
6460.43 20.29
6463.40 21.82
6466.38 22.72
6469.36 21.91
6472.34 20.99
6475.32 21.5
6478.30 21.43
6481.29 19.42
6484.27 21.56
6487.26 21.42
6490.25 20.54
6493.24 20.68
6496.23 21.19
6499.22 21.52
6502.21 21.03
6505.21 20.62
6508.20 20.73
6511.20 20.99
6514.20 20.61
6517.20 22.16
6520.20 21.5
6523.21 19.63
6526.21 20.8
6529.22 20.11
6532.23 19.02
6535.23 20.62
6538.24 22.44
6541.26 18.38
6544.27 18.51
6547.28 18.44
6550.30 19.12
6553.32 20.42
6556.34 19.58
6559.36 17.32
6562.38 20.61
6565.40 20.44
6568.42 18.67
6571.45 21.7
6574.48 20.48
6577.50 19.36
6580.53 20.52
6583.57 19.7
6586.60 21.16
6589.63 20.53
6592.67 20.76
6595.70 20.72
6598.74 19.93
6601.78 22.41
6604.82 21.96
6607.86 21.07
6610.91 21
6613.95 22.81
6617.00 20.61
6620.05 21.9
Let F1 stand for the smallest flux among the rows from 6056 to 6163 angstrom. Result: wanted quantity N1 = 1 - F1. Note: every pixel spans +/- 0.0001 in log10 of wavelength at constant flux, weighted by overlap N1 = -15.5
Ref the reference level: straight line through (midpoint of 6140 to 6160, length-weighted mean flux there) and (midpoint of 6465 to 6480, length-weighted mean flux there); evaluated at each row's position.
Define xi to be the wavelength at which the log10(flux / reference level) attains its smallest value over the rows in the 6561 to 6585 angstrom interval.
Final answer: 6568.42 angstrom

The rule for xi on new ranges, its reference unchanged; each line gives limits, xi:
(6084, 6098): 6090.62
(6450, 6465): 6454.48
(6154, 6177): 6175.34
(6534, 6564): 6559.36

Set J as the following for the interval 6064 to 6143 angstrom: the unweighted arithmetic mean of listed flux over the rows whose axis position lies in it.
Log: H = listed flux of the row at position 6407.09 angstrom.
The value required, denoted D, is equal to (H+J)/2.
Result 20.6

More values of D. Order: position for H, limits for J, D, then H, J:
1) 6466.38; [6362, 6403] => 21.7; 22.72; 20.7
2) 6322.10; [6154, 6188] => 19.3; 18.63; 20.0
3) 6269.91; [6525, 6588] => 19.2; 18.59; 19.9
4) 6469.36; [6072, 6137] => 20.5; 21.91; 19.1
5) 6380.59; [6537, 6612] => 20.0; 19.88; 20.2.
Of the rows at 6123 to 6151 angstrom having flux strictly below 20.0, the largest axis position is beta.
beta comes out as 6141.31 angstrom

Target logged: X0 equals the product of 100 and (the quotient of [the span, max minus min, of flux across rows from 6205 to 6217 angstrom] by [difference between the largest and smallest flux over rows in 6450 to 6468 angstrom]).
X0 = 58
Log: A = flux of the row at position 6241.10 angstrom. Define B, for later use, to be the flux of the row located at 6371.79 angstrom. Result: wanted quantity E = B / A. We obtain 1.016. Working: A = 21.19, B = 21.53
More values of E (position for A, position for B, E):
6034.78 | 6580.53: 1.012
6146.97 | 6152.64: 0.955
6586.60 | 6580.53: 0.970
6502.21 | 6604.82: 1.044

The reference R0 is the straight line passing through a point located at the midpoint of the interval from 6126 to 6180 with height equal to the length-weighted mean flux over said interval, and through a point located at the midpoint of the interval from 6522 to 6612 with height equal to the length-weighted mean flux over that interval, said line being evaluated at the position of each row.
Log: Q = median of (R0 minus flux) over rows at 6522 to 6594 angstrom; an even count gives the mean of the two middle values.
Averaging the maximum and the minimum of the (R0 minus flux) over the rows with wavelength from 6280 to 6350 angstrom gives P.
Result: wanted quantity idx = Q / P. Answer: -0.14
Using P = 0.70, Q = -0.09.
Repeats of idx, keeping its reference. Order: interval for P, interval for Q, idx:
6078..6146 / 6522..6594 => -0.08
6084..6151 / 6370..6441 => -0.40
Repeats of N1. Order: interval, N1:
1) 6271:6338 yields -16.3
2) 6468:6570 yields -16.3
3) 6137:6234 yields -16.6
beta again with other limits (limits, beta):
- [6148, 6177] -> 6175.34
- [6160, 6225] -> 6212.42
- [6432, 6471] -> 6436.67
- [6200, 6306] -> 6304.65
